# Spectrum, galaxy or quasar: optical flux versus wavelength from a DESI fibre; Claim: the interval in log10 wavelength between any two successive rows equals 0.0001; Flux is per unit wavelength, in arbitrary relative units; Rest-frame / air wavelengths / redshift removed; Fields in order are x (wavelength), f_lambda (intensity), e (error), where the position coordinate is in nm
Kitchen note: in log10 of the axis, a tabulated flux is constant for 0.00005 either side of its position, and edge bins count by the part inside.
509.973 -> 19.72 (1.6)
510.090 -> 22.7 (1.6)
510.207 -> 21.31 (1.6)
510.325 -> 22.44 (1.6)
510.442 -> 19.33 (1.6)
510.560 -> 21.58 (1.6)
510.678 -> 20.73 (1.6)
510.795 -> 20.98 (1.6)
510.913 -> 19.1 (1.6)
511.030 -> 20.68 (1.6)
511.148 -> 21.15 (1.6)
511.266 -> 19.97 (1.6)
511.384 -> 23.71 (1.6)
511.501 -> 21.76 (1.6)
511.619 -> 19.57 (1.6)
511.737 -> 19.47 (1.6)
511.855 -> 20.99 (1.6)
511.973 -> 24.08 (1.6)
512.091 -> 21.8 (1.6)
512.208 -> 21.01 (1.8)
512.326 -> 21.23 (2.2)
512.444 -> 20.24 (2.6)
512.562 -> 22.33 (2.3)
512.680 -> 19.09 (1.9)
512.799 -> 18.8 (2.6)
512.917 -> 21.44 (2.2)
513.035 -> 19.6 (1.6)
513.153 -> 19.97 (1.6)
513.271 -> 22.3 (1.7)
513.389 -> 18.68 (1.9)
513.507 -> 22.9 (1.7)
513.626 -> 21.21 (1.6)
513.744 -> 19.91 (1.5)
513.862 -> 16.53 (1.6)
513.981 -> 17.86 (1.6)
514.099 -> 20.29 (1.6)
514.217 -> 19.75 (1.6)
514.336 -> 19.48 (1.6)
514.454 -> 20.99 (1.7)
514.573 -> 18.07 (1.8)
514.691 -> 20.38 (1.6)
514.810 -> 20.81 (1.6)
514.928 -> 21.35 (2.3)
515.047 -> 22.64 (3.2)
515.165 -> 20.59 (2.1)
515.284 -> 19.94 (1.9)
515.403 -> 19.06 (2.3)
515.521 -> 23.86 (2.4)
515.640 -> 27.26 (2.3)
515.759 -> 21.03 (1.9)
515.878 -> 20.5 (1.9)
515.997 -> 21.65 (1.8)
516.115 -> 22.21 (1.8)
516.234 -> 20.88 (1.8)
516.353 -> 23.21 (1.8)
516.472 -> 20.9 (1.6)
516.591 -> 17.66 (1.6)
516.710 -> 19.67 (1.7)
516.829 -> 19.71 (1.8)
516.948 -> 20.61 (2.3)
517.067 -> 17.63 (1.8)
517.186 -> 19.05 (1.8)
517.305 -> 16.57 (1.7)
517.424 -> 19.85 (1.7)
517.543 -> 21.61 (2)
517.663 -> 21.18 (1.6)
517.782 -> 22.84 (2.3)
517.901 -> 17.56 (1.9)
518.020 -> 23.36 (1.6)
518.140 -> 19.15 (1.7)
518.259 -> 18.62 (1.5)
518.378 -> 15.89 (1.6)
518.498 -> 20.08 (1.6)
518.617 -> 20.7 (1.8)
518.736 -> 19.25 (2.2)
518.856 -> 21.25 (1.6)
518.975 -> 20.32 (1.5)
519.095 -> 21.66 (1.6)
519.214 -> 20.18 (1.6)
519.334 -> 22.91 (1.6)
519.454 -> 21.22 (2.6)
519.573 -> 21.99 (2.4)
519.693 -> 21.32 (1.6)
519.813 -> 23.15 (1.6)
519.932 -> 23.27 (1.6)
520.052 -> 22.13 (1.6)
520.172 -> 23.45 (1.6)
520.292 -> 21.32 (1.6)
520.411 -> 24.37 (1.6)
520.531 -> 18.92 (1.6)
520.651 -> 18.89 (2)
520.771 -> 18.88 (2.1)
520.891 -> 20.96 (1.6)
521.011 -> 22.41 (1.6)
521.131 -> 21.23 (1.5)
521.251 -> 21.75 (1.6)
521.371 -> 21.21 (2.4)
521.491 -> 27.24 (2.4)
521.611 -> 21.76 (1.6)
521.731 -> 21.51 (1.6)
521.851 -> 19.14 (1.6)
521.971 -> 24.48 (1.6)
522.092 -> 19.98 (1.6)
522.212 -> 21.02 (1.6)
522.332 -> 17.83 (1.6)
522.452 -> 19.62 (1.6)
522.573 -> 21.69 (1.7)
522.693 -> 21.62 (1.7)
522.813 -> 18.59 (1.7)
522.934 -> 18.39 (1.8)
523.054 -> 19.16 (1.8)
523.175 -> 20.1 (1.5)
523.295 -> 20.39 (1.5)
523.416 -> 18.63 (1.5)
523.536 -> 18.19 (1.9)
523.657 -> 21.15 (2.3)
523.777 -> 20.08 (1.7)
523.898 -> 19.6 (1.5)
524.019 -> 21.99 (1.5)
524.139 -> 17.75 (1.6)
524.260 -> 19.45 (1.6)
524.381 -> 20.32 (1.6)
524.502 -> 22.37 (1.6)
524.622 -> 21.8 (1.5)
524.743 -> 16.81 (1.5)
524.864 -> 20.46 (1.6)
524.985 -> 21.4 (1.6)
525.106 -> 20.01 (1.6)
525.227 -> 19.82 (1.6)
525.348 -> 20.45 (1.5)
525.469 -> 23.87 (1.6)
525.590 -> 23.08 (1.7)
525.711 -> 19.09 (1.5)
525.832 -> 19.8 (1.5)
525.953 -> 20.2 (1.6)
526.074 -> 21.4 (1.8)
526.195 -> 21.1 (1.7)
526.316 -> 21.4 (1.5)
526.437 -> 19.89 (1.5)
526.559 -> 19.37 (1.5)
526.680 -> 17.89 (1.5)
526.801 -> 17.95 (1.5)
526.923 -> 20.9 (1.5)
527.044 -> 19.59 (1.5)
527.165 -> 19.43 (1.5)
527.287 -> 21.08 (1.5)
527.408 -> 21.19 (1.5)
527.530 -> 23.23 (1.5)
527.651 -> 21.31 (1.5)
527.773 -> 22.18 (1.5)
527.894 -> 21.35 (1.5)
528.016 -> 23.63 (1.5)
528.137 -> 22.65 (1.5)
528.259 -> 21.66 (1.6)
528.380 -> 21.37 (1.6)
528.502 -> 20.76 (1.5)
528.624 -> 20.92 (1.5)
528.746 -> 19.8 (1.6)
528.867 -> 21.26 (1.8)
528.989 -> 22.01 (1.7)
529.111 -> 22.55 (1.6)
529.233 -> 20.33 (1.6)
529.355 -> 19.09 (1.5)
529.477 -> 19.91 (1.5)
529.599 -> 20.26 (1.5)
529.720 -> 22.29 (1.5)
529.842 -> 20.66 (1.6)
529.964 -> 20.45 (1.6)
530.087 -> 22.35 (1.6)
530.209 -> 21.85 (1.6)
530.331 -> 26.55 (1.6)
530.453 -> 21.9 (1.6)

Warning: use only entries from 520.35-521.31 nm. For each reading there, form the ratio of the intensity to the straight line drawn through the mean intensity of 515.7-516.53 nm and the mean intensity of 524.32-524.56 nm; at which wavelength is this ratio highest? 520.411 nm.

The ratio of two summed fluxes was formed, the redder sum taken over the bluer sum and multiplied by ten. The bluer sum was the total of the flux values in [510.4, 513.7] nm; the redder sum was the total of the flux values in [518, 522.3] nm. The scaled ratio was 13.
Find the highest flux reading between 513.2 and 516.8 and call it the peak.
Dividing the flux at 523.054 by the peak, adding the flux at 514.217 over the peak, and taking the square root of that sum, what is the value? 1.195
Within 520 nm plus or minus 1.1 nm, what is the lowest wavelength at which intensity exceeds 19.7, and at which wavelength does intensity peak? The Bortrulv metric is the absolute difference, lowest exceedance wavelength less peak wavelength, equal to 1.44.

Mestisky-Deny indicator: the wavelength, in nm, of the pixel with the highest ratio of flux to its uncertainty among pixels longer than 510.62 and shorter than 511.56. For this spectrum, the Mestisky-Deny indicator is 511.384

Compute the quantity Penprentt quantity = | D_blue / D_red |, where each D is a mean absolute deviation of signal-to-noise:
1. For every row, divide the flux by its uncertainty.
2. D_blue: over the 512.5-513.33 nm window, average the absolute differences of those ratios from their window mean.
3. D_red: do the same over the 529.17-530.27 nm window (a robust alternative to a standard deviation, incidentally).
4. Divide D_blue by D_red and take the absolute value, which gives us 3.0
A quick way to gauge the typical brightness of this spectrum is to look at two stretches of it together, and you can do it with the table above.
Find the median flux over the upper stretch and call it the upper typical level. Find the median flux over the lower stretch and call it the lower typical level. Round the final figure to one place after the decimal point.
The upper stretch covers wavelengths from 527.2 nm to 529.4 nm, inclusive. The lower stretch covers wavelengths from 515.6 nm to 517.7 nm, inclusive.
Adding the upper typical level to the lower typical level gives 42.1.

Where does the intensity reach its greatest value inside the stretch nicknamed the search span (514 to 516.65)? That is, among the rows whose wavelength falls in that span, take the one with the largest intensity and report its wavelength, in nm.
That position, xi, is 515.640 nm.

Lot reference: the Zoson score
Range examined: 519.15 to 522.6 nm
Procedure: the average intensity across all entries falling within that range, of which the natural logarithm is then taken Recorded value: 3.07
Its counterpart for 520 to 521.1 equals 3.06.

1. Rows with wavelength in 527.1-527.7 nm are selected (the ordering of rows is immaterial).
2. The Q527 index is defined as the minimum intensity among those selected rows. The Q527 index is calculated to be 19.43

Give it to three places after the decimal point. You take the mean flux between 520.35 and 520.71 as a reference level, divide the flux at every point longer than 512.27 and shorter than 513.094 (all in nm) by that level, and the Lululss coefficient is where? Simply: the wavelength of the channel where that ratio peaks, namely 512.562 nm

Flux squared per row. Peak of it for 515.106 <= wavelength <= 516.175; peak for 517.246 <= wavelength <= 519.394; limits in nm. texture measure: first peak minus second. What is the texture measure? 197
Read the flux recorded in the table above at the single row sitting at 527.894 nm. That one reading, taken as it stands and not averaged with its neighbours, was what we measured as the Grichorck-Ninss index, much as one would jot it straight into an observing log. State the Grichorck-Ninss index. 21.35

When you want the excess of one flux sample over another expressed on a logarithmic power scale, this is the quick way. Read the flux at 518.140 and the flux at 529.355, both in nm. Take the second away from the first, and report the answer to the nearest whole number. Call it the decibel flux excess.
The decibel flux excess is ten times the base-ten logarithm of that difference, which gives -12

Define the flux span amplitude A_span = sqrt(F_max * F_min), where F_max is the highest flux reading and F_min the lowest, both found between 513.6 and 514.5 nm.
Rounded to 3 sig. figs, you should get 18.7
